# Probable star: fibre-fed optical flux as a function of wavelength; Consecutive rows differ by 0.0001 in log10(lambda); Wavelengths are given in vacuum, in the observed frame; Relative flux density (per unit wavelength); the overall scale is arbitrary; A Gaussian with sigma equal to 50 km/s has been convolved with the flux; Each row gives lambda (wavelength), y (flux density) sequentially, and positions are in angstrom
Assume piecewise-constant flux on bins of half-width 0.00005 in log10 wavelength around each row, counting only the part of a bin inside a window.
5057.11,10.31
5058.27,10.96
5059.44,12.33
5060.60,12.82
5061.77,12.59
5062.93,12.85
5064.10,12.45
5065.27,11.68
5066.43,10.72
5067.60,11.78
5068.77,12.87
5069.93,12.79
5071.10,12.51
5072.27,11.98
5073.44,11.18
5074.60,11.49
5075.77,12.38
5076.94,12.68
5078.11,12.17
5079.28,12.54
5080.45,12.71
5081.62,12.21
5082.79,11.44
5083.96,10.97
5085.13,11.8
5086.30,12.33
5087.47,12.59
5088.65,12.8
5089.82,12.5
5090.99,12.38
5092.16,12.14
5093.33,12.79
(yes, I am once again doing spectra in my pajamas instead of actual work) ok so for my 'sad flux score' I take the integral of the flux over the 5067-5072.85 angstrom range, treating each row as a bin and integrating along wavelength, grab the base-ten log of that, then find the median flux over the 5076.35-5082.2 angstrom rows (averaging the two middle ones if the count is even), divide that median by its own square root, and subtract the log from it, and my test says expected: 1.68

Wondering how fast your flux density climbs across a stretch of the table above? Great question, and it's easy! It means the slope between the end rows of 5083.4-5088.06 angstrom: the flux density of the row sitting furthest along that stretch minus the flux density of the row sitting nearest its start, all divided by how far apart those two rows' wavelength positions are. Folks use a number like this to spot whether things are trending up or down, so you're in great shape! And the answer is 0.46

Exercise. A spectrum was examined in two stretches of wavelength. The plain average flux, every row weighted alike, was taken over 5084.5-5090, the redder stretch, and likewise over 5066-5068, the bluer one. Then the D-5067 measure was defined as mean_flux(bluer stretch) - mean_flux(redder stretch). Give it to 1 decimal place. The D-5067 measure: -1.2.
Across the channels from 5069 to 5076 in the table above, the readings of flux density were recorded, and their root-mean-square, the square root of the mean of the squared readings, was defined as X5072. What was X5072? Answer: 12.1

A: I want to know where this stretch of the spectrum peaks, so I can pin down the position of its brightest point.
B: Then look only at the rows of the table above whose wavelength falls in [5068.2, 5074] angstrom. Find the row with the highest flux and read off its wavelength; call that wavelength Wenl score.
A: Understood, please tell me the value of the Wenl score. 5068.77 angstrom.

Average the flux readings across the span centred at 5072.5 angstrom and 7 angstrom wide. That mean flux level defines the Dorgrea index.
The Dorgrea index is 12.1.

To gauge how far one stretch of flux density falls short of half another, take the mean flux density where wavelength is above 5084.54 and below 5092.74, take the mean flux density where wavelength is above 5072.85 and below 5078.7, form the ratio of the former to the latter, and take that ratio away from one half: -0.532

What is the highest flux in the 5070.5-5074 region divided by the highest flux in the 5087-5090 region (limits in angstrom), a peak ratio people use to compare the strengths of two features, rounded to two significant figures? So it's 0.98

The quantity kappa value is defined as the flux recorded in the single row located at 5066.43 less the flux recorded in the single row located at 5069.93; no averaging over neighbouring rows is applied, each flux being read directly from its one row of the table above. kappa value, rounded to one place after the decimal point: -2.1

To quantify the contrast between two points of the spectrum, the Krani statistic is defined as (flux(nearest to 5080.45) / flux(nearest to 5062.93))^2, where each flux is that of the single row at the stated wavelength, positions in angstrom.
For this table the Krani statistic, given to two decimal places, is 0.98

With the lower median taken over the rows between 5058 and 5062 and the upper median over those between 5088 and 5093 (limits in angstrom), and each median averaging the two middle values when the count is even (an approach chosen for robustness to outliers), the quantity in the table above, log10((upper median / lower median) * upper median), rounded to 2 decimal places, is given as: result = 1.09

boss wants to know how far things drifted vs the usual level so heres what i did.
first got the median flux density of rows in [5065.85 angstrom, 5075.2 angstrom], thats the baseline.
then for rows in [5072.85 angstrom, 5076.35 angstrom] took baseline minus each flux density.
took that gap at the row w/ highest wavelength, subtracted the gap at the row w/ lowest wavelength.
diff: -1.20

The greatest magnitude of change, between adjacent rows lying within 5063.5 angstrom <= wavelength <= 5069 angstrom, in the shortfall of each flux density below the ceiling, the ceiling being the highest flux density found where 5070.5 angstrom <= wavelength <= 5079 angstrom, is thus 1.09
